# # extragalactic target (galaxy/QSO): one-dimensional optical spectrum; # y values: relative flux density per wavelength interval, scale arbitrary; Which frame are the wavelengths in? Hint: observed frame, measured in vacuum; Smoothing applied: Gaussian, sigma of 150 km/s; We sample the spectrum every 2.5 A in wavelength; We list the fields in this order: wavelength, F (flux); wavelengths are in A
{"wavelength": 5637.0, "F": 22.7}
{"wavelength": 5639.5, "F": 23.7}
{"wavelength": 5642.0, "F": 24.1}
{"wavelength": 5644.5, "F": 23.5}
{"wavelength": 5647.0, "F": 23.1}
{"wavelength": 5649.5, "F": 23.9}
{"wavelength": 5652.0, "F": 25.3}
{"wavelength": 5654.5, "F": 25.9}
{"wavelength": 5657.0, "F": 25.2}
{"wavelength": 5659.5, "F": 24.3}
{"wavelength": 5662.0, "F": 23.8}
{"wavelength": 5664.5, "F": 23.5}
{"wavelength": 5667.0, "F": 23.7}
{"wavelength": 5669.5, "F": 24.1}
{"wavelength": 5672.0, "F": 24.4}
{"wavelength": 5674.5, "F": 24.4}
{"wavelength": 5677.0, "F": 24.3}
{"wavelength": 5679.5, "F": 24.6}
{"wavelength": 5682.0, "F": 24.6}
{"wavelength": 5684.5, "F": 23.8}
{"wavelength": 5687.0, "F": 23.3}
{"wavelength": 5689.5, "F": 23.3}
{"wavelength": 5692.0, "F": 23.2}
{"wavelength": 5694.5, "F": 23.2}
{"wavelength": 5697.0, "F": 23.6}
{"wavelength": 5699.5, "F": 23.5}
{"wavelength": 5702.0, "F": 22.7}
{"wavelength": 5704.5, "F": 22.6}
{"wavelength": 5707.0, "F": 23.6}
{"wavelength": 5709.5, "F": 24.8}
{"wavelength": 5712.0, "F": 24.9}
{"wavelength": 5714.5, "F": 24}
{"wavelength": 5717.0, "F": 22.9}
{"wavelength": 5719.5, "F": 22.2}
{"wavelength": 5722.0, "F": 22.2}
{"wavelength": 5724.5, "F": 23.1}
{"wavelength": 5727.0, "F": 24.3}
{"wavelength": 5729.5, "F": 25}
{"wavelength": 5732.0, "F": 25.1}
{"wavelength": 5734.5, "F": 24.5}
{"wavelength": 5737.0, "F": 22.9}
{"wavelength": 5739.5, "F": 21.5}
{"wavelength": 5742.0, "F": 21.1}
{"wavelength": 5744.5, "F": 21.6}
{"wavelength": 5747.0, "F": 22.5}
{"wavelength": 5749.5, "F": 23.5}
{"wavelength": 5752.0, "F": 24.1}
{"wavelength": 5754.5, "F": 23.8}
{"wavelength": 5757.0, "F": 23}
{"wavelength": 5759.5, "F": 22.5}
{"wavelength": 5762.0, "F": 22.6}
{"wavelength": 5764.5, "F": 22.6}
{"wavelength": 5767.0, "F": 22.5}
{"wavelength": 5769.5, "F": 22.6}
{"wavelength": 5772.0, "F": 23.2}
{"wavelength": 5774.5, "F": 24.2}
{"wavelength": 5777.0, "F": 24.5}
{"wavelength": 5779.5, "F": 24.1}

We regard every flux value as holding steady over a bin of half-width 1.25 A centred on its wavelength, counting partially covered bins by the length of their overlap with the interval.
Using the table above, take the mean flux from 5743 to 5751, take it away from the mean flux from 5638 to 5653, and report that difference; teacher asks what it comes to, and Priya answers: 1.4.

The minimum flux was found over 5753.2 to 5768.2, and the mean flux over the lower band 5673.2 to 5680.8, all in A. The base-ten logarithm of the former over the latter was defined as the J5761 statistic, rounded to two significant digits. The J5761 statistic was -0.036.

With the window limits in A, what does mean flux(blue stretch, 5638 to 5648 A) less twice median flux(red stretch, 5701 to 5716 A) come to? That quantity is -24.0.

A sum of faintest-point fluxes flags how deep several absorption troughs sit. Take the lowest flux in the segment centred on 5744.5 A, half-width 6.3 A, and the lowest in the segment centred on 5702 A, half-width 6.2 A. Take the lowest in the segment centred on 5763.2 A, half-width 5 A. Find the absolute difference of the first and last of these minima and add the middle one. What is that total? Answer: 24.0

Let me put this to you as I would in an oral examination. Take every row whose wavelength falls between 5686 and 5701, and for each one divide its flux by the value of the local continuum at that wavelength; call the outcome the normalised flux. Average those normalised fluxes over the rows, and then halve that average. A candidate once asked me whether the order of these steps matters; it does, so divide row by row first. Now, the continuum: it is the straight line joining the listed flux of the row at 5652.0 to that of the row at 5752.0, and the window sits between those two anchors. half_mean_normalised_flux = 0.471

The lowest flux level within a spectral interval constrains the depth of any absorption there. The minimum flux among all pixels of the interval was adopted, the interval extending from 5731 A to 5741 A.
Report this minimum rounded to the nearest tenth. 21.5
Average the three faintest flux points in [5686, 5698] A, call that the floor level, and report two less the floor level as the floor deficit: -21.2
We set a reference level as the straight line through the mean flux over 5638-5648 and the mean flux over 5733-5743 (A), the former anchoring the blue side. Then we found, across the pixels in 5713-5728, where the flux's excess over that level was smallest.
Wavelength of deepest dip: 5719.5 A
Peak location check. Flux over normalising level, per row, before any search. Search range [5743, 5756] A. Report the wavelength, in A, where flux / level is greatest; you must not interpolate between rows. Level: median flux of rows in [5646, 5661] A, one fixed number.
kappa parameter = 5752.0 A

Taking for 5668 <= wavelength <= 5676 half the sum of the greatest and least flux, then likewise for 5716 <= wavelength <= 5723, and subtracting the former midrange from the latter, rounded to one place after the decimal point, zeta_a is -1.7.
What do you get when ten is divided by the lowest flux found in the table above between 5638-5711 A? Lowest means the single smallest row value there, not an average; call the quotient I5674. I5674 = 0.442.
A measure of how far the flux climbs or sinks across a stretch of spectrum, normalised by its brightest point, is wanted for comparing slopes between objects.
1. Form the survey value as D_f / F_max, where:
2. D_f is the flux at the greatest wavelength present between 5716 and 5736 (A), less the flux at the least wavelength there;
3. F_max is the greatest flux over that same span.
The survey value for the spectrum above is 0.064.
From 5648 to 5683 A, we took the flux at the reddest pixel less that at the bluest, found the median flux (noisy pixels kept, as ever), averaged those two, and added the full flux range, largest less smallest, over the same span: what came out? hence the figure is 14.9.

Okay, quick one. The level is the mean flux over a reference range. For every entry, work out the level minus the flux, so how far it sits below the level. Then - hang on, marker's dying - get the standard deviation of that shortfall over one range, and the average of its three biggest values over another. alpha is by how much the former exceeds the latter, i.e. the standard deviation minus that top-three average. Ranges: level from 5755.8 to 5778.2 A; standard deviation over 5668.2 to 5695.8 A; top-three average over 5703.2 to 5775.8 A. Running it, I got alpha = -1.1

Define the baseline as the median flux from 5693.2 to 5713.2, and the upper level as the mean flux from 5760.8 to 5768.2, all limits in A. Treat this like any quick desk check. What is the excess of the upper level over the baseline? -1.0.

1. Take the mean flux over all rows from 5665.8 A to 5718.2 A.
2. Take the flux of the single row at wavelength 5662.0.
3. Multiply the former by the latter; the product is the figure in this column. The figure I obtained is 566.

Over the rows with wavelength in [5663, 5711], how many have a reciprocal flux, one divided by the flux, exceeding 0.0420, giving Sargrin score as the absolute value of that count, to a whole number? 12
